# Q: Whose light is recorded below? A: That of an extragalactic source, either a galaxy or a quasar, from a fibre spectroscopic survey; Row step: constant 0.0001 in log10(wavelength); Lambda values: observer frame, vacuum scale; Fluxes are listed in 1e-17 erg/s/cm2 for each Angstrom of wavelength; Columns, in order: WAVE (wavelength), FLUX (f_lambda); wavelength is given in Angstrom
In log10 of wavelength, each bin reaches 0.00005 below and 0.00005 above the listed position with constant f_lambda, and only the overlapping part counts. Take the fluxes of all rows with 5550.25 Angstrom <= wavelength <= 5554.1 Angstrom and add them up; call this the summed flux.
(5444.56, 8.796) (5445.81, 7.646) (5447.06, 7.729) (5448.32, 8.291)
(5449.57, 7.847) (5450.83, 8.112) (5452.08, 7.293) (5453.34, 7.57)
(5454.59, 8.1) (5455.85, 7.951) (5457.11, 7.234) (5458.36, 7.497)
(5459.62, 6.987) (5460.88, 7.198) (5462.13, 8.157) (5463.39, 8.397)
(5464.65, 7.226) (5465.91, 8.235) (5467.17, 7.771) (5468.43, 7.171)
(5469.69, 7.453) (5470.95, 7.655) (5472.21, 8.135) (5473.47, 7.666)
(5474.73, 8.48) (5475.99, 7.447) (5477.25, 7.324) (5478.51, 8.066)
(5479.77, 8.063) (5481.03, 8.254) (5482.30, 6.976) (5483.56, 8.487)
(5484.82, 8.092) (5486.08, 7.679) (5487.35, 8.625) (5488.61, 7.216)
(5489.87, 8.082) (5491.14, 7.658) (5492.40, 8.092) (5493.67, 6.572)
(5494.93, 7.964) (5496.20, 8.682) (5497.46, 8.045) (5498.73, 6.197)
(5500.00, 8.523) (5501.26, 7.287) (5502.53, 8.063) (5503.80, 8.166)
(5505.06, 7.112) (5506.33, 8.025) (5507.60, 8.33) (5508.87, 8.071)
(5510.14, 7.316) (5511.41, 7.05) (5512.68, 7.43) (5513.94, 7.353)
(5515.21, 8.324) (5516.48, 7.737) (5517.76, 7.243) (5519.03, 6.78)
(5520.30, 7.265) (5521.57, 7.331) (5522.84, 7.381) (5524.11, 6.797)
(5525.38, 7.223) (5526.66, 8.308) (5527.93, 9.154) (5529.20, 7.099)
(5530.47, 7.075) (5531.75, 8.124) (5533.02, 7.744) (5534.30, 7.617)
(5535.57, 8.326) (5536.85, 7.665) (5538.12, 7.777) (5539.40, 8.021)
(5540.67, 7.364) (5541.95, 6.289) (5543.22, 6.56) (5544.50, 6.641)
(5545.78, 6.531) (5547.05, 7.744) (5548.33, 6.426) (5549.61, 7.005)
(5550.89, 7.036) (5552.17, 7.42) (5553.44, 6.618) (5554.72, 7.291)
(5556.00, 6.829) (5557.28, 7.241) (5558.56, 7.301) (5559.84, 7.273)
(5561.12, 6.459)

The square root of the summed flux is 4.6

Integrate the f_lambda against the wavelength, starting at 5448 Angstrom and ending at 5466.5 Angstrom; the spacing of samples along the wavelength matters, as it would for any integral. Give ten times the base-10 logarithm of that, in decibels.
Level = 21.6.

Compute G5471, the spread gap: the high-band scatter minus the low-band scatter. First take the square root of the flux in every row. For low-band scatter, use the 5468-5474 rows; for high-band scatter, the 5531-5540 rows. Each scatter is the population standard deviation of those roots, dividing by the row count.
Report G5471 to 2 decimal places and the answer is -0.01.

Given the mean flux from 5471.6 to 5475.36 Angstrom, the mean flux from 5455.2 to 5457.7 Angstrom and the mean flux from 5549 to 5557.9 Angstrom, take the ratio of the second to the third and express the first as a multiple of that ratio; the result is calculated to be 7.5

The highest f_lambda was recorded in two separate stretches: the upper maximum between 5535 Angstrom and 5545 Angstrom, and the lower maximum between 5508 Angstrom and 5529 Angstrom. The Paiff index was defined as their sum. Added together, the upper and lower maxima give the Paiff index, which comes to 17.5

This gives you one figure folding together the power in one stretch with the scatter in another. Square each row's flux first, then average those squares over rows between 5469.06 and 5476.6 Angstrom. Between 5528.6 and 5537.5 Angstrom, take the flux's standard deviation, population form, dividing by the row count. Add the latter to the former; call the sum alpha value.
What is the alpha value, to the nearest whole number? 62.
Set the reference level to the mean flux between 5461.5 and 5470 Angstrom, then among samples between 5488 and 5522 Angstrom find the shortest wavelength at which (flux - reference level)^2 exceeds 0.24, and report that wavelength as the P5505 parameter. 5488.61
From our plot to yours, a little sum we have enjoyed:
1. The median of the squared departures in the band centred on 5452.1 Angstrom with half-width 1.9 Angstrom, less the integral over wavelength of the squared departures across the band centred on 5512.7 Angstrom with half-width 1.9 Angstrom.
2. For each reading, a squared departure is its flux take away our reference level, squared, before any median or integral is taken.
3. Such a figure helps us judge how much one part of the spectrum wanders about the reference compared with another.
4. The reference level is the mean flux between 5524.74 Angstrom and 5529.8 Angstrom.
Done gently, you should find -1.7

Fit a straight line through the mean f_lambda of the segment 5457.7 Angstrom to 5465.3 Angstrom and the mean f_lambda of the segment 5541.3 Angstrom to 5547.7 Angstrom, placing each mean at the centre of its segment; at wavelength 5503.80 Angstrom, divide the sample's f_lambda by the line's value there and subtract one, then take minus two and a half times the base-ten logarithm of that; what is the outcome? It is 2.1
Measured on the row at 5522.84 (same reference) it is 3.1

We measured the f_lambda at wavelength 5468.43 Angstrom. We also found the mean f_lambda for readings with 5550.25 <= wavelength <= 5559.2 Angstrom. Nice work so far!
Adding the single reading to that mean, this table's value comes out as 14.3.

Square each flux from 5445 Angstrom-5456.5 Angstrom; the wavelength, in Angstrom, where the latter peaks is 5448.32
